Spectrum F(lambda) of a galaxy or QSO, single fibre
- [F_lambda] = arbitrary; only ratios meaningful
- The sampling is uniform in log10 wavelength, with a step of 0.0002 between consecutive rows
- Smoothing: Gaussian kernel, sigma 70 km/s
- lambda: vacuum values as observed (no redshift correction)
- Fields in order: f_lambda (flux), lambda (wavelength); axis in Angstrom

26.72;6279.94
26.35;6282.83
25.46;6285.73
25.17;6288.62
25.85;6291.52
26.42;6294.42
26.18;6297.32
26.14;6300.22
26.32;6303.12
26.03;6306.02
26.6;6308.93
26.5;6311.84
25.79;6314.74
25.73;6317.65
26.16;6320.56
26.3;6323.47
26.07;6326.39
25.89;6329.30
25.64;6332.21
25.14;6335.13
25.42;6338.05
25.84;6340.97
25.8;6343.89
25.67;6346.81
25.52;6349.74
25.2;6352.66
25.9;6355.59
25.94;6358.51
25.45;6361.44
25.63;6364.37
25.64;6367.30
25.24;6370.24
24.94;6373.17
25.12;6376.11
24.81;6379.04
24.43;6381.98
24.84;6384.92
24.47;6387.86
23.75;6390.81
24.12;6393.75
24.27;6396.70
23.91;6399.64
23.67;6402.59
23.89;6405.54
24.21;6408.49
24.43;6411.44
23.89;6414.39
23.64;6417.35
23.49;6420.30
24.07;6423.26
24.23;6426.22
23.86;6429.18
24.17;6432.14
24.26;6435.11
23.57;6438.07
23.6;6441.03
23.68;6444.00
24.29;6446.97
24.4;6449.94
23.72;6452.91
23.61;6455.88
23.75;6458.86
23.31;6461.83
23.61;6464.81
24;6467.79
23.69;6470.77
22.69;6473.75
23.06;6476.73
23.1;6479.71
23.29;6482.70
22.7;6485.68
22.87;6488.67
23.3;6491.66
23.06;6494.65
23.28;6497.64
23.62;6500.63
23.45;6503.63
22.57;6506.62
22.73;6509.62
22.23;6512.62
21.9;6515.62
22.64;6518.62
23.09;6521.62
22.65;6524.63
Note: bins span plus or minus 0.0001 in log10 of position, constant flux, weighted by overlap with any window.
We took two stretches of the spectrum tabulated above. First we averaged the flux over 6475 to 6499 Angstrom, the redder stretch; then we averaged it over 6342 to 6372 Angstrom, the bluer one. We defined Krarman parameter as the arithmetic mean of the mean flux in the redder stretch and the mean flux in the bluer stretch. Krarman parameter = 24.3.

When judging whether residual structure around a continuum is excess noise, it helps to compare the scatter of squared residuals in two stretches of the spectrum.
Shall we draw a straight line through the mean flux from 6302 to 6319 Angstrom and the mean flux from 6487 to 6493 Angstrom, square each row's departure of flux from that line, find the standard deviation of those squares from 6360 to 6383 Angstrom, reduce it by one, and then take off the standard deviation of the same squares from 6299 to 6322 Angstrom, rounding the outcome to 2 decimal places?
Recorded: -0.96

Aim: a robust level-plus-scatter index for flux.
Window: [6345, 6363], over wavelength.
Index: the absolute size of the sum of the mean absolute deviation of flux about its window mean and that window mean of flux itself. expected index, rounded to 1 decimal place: 25.8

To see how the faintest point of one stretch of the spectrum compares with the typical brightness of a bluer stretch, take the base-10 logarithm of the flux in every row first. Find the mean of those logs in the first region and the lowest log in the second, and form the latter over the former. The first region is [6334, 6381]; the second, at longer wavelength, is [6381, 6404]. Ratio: 0.978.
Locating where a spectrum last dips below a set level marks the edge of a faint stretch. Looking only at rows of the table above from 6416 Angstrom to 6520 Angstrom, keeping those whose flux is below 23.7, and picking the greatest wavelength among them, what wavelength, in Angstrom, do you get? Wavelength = 6518.62 Angstrom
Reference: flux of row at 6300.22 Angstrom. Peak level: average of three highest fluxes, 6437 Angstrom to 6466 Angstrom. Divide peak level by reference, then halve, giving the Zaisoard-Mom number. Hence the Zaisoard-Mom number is 0.462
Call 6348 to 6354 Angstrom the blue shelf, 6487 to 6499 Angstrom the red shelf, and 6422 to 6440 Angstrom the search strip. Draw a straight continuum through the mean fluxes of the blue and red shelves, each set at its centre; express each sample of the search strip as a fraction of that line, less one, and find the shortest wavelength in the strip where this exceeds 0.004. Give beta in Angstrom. 6435.11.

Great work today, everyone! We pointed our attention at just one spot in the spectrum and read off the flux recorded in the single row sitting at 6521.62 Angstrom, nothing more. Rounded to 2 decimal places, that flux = 23.09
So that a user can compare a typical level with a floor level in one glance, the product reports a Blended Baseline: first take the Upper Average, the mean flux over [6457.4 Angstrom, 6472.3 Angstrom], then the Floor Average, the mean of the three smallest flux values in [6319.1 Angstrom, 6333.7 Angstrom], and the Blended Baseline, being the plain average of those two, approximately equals 24.8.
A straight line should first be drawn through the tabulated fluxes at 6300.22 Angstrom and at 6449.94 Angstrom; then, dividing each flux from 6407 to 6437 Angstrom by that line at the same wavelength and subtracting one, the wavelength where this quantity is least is 6420.30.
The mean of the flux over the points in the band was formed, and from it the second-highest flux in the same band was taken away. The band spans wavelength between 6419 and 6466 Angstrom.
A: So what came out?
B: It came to -0.439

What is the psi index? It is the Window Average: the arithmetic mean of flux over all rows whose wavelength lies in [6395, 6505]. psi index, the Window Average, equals 23.7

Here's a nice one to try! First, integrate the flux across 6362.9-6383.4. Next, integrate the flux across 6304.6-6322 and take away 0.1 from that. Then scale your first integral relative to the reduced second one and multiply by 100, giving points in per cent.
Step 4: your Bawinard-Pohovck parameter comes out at 113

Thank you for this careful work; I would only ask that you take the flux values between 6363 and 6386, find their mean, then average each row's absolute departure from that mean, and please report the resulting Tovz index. 0.33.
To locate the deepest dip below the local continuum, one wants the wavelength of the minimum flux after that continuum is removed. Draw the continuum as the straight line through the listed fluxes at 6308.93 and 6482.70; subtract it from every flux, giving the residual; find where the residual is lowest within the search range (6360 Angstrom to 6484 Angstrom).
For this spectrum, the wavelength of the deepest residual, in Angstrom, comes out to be 6390.81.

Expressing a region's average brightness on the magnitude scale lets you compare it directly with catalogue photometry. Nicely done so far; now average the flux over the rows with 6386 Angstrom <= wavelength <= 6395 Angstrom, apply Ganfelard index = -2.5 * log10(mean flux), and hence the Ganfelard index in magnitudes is -3.46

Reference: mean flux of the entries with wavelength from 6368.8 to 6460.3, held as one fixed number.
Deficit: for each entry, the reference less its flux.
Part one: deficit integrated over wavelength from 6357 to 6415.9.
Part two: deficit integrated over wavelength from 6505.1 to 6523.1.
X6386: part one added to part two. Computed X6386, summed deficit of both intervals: 0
